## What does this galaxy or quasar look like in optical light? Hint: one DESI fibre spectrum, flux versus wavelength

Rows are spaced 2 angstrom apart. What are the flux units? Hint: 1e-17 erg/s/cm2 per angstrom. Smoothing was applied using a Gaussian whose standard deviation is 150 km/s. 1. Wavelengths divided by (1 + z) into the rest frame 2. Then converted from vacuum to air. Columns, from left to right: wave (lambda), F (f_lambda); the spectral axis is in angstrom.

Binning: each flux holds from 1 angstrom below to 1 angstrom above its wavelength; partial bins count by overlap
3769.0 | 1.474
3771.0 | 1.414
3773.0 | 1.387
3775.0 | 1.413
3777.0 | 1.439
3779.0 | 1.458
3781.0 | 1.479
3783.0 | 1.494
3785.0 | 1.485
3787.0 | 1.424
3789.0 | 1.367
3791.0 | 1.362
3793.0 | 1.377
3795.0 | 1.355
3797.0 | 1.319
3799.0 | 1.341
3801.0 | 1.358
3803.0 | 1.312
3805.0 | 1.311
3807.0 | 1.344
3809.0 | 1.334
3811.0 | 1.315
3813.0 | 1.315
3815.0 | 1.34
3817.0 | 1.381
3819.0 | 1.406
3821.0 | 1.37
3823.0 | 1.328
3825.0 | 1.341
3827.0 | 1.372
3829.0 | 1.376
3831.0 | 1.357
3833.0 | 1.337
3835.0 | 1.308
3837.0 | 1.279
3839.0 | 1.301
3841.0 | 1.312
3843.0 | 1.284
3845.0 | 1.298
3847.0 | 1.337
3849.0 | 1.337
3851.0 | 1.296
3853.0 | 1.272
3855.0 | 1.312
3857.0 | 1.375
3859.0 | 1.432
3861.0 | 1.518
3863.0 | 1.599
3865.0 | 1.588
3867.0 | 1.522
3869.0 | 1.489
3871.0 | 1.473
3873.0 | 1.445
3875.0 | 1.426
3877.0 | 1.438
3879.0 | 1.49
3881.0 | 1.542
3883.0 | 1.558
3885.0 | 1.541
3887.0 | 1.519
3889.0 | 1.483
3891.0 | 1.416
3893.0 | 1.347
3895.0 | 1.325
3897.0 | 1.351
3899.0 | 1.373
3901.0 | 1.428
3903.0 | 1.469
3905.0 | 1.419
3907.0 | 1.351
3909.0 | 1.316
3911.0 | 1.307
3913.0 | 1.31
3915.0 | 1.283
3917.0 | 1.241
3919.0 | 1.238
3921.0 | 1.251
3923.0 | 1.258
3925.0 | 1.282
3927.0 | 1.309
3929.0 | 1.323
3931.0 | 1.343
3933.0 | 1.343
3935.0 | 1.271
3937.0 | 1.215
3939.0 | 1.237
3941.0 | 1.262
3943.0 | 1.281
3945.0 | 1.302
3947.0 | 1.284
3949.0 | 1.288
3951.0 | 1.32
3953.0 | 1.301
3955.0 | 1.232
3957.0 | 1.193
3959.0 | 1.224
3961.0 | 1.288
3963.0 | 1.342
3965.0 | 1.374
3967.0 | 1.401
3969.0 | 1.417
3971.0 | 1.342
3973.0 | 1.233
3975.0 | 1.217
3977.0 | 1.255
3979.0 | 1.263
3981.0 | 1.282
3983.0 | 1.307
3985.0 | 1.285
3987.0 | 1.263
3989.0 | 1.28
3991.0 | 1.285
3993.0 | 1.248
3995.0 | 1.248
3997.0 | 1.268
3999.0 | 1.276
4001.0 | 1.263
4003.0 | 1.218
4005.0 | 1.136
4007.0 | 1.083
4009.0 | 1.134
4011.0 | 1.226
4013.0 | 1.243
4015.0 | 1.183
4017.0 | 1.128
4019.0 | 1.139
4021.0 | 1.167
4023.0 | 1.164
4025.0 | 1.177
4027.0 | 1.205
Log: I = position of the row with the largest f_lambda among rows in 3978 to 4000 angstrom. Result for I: 3983.0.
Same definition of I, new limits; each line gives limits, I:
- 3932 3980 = 3969.0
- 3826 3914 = 3863.0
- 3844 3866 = 3863.0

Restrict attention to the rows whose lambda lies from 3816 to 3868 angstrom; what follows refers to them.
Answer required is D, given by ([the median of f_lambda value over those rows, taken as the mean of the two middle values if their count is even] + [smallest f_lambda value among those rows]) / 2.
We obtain 1.31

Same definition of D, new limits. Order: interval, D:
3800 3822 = 1.33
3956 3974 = 1.27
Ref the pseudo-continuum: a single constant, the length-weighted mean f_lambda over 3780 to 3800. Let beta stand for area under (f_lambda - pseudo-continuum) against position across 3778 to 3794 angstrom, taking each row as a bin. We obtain 0.5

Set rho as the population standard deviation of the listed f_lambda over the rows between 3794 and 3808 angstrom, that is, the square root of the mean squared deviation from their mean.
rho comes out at 0.02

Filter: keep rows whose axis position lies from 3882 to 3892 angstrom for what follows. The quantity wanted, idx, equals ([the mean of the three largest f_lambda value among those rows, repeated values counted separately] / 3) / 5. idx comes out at 0.103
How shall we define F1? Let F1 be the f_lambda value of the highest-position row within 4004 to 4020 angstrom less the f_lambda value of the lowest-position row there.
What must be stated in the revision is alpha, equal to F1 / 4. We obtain 0.001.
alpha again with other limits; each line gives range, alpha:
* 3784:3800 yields -0.036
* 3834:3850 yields 0.007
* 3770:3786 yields 0.018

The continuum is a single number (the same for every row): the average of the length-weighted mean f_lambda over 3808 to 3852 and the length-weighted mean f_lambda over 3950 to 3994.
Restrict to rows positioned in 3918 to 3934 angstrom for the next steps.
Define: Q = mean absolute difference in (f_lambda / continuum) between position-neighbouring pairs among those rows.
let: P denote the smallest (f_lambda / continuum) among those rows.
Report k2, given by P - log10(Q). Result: 2.89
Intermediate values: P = 0.94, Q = 0.011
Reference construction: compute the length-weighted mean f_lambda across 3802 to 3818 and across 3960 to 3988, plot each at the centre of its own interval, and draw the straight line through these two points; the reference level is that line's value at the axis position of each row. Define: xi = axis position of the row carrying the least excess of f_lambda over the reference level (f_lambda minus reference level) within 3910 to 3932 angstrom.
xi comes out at 3919.0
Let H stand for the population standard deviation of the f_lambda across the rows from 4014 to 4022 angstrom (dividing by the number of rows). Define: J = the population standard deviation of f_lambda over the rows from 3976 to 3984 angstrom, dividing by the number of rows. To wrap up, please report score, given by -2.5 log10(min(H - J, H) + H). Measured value 4.1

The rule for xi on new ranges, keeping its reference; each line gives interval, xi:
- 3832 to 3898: 3853.0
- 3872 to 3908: 3895.0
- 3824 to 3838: 3837.0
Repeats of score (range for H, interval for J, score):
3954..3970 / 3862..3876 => 2.5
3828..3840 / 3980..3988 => 3.2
